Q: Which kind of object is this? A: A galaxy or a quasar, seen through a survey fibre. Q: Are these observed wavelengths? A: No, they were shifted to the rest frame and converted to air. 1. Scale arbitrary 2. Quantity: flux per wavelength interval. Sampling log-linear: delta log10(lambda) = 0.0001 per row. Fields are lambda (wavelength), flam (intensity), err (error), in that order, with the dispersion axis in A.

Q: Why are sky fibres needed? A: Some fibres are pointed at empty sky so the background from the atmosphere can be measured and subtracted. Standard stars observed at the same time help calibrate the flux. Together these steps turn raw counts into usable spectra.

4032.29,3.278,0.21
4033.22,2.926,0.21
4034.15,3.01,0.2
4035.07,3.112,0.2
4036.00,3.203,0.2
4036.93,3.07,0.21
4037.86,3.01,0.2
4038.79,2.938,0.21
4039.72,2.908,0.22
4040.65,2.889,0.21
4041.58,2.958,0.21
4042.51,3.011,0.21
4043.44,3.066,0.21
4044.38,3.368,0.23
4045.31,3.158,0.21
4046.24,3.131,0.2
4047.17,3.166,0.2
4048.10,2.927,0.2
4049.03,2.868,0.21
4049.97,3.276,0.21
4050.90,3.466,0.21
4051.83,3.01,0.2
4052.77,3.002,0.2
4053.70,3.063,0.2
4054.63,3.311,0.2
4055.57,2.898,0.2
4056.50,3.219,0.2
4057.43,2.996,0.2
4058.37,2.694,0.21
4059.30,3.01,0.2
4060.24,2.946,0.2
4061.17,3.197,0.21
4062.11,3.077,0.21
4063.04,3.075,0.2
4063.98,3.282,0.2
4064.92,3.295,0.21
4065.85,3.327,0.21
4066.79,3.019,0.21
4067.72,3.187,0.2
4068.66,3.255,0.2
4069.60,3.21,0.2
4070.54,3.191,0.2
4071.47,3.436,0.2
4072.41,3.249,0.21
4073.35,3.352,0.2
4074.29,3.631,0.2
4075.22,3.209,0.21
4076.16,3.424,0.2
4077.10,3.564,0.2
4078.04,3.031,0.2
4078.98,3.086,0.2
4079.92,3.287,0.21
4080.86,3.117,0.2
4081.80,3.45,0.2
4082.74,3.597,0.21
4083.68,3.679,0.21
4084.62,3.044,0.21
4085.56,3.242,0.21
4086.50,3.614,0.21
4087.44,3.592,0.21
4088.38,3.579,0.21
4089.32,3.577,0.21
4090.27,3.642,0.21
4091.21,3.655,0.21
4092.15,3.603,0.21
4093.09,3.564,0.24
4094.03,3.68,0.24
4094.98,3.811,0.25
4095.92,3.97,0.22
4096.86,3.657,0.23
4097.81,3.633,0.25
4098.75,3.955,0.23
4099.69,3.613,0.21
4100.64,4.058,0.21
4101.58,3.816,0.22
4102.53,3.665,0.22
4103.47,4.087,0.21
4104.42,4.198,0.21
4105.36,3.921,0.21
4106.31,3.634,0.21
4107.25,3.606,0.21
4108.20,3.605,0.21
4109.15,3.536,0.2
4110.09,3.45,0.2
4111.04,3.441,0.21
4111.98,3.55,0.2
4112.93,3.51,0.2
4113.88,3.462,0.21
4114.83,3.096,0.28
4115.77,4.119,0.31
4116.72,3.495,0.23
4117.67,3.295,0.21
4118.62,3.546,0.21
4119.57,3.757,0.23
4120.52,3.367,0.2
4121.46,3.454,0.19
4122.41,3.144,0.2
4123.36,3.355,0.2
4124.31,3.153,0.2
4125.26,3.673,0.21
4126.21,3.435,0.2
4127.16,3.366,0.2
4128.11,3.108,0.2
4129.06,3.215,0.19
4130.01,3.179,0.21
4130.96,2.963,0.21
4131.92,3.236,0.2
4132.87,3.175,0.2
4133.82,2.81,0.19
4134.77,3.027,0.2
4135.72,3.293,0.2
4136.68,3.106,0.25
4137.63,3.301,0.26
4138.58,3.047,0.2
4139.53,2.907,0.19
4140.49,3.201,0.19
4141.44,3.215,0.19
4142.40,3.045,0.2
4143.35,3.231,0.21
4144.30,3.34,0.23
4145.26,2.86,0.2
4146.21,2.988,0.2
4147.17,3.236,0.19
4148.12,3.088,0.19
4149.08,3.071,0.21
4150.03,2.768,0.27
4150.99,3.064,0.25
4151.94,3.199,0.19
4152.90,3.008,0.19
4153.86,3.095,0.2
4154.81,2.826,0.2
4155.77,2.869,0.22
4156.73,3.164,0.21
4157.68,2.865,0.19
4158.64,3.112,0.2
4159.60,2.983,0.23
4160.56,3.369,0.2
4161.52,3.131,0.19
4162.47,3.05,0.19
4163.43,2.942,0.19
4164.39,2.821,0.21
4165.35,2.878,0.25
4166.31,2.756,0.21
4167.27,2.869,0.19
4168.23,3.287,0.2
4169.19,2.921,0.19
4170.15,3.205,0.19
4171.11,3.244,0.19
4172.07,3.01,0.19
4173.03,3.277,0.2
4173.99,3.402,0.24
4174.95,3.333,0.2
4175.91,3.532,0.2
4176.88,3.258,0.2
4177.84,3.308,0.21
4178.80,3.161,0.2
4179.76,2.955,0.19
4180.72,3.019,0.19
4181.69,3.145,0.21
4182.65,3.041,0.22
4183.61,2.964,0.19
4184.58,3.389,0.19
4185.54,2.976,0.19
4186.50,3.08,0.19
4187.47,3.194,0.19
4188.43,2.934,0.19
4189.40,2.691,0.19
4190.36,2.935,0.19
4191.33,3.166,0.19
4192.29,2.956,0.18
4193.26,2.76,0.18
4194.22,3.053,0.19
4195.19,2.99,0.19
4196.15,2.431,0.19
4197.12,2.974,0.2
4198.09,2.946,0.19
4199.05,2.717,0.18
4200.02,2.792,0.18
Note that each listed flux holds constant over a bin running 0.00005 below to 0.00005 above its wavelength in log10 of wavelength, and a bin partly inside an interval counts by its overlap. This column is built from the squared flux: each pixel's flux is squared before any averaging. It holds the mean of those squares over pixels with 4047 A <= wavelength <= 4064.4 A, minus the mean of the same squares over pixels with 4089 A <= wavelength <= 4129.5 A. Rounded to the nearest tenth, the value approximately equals -3.5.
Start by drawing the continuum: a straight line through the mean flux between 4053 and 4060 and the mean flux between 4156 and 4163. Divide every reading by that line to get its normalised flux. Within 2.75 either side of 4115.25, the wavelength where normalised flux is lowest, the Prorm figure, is 4114.83 A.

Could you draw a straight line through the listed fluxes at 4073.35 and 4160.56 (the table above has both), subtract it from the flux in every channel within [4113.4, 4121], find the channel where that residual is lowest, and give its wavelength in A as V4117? 4114.83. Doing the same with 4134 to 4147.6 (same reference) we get 4145.26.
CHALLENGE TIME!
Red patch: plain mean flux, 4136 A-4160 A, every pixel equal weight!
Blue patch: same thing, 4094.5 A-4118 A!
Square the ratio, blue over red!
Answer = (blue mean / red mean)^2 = 1.45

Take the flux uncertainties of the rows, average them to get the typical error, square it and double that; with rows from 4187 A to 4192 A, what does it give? 0.072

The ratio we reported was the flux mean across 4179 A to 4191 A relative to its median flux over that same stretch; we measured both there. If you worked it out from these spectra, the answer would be 1.01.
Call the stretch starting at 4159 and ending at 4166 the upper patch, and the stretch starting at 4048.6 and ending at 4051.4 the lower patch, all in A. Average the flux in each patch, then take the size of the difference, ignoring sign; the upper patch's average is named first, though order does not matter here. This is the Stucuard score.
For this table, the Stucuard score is 0.18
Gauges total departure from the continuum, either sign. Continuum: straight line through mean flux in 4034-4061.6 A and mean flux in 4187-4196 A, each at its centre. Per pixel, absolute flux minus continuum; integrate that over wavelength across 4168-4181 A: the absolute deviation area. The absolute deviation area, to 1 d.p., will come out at 3.3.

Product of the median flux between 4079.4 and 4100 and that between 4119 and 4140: 11.5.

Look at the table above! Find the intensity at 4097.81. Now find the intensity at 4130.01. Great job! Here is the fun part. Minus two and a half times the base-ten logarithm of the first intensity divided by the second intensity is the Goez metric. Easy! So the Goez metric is -0.14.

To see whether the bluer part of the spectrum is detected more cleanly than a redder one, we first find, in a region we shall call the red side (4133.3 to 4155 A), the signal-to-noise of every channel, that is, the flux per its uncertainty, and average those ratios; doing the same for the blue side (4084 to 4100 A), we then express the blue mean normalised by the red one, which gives 1.10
